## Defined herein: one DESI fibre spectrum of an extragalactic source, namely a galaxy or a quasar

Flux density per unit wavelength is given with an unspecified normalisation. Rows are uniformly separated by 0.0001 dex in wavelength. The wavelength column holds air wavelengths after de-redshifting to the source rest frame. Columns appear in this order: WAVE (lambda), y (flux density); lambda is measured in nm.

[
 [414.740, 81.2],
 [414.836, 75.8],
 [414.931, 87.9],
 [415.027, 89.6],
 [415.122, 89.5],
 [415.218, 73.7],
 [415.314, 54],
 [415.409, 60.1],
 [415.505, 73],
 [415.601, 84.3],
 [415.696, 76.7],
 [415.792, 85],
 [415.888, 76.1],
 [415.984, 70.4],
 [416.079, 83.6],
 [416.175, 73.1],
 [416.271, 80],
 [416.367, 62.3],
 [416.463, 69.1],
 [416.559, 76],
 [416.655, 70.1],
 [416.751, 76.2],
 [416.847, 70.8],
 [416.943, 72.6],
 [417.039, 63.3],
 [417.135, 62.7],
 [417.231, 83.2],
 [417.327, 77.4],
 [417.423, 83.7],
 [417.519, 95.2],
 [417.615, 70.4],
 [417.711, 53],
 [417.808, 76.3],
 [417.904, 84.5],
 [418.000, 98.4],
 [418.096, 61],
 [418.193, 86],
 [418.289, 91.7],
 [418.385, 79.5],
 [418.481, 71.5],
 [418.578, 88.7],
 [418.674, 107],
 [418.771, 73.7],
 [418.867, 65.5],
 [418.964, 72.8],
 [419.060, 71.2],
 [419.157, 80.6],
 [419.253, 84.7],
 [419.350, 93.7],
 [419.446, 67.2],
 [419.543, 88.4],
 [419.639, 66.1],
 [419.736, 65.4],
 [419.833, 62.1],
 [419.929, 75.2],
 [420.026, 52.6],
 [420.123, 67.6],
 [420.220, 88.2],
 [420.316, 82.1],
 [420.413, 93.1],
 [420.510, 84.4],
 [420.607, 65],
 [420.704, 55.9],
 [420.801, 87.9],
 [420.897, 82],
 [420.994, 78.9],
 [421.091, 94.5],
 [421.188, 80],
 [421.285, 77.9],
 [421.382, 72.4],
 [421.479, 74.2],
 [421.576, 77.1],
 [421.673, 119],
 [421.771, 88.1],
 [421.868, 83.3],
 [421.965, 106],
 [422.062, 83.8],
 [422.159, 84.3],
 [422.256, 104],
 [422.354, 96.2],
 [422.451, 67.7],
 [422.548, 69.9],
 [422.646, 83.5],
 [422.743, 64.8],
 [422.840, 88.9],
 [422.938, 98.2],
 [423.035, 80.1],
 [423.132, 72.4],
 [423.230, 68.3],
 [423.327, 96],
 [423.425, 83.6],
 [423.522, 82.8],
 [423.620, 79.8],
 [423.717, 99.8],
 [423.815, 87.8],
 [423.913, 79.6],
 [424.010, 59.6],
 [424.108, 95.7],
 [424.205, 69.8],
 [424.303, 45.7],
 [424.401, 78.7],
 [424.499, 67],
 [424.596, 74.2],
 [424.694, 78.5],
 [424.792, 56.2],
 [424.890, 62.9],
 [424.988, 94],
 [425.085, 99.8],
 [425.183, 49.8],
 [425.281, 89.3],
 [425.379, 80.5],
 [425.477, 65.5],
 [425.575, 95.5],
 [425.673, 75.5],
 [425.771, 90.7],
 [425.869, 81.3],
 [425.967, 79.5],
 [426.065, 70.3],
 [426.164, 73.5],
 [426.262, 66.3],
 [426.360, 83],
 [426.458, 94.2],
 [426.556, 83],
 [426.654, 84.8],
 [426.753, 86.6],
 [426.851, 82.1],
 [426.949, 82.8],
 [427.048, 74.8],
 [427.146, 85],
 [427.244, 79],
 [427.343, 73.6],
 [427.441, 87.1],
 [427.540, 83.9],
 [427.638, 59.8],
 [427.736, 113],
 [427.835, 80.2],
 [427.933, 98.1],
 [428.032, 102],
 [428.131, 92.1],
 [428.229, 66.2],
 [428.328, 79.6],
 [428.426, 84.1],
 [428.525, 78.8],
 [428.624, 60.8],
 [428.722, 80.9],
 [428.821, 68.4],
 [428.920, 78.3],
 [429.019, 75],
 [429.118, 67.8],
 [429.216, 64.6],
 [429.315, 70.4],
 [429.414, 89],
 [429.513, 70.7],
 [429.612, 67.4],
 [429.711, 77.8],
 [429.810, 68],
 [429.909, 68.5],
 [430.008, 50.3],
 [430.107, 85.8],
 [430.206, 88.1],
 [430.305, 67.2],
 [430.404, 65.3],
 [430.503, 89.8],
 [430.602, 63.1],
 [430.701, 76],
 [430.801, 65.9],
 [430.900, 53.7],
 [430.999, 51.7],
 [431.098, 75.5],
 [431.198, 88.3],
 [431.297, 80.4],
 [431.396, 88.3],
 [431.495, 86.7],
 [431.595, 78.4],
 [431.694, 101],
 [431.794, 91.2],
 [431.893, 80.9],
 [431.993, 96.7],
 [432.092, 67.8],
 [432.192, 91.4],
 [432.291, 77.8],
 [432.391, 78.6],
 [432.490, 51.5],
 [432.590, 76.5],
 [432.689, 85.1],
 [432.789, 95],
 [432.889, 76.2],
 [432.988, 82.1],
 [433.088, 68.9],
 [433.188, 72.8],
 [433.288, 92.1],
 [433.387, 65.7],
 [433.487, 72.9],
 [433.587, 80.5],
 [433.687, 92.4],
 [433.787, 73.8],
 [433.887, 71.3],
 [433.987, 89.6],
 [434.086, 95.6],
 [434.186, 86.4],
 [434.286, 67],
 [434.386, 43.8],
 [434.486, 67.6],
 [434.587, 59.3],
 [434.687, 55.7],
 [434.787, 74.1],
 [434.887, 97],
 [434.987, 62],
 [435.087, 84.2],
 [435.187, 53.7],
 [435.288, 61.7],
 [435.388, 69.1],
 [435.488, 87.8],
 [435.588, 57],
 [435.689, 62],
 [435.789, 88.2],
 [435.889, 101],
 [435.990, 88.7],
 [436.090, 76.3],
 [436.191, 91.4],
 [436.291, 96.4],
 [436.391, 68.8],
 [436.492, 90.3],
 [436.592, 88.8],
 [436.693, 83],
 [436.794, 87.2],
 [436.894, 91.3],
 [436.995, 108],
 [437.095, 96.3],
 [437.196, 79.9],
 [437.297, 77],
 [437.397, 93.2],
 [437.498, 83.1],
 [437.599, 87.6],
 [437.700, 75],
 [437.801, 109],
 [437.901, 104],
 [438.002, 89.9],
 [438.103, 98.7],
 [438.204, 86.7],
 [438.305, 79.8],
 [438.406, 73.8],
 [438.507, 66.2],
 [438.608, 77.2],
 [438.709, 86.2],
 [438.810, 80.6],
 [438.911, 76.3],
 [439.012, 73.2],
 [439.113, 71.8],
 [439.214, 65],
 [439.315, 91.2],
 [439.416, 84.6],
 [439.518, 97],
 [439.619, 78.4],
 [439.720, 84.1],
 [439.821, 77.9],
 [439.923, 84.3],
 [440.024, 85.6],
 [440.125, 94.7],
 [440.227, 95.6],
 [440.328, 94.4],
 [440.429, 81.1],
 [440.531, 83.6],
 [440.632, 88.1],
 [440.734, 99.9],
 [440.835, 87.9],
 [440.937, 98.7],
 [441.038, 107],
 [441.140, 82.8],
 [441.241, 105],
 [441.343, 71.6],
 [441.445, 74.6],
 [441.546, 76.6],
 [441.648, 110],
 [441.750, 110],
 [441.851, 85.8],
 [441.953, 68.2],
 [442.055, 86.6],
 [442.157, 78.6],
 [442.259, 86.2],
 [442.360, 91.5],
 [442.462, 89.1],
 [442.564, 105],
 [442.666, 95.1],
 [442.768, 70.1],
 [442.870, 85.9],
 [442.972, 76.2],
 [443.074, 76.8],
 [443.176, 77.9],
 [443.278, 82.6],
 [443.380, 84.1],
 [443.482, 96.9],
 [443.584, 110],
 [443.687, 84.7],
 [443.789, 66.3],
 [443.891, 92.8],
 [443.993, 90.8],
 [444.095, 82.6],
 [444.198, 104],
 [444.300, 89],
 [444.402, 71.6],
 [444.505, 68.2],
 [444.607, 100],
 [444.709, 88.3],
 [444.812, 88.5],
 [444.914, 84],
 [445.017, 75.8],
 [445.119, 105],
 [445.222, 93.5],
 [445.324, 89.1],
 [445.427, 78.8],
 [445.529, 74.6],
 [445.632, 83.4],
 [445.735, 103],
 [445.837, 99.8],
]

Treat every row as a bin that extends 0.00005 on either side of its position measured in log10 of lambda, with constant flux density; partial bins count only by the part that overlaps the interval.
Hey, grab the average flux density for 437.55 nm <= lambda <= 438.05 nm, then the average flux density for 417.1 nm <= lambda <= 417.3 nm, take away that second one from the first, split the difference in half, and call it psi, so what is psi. 10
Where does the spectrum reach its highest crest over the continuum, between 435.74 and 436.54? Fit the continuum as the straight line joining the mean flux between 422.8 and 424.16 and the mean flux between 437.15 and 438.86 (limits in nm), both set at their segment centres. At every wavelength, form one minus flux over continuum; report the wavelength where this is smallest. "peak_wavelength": 435.889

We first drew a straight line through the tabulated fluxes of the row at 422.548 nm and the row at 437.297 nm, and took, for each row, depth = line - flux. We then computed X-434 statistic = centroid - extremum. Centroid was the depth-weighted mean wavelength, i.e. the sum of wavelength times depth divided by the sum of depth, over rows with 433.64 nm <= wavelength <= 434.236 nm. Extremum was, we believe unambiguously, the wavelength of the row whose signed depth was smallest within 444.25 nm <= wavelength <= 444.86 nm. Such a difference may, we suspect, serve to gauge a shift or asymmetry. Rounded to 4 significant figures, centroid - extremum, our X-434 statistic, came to -10.62 nm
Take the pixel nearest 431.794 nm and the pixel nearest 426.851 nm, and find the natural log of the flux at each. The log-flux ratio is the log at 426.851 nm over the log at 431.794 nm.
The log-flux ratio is 0.98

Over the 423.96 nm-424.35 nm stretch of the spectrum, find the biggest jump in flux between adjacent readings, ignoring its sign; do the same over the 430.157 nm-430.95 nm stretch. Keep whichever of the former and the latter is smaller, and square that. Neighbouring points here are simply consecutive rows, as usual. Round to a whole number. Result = 713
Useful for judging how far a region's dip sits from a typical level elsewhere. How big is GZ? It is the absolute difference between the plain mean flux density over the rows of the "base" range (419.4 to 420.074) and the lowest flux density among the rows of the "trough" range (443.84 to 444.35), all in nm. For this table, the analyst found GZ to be 14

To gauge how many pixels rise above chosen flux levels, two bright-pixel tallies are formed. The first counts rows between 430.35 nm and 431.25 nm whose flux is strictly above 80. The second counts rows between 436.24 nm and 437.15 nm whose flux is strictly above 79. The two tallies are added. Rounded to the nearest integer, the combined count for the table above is 10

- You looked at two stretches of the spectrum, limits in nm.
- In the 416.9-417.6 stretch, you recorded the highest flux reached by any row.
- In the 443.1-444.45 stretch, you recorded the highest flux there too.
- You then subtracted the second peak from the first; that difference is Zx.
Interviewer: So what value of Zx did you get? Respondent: -15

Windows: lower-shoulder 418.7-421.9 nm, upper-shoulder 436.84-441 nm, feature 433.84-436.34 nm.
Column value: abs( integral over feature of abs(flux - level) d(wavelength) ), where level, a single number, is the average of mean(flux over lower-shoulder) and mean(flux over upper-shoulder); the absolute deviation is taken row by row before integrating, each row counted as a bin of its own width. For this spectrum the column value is 37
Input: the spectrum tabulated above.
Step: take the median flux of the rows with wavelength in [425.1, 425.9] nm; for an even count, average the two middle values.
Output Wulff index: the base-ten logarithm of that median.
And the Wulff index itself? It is 1.91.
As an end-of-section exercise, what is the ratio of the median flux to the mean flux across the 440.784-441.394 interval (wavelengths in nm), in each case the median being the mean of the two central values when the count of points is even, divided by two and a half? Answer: 0.405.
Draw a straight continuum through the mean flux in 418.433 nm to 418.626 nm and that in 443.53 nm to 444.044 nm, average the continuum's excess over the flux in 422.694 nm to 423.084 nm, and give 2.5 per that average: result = -1.8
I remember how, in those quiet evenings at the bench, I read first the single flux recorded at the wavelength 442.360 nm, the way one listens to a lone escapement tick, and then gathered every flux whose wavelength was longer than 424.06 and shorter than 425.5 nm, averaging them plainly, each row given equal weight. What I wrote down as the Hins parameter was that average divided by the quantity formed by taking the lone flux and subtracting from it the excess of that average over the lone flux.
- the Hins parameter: 0.68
